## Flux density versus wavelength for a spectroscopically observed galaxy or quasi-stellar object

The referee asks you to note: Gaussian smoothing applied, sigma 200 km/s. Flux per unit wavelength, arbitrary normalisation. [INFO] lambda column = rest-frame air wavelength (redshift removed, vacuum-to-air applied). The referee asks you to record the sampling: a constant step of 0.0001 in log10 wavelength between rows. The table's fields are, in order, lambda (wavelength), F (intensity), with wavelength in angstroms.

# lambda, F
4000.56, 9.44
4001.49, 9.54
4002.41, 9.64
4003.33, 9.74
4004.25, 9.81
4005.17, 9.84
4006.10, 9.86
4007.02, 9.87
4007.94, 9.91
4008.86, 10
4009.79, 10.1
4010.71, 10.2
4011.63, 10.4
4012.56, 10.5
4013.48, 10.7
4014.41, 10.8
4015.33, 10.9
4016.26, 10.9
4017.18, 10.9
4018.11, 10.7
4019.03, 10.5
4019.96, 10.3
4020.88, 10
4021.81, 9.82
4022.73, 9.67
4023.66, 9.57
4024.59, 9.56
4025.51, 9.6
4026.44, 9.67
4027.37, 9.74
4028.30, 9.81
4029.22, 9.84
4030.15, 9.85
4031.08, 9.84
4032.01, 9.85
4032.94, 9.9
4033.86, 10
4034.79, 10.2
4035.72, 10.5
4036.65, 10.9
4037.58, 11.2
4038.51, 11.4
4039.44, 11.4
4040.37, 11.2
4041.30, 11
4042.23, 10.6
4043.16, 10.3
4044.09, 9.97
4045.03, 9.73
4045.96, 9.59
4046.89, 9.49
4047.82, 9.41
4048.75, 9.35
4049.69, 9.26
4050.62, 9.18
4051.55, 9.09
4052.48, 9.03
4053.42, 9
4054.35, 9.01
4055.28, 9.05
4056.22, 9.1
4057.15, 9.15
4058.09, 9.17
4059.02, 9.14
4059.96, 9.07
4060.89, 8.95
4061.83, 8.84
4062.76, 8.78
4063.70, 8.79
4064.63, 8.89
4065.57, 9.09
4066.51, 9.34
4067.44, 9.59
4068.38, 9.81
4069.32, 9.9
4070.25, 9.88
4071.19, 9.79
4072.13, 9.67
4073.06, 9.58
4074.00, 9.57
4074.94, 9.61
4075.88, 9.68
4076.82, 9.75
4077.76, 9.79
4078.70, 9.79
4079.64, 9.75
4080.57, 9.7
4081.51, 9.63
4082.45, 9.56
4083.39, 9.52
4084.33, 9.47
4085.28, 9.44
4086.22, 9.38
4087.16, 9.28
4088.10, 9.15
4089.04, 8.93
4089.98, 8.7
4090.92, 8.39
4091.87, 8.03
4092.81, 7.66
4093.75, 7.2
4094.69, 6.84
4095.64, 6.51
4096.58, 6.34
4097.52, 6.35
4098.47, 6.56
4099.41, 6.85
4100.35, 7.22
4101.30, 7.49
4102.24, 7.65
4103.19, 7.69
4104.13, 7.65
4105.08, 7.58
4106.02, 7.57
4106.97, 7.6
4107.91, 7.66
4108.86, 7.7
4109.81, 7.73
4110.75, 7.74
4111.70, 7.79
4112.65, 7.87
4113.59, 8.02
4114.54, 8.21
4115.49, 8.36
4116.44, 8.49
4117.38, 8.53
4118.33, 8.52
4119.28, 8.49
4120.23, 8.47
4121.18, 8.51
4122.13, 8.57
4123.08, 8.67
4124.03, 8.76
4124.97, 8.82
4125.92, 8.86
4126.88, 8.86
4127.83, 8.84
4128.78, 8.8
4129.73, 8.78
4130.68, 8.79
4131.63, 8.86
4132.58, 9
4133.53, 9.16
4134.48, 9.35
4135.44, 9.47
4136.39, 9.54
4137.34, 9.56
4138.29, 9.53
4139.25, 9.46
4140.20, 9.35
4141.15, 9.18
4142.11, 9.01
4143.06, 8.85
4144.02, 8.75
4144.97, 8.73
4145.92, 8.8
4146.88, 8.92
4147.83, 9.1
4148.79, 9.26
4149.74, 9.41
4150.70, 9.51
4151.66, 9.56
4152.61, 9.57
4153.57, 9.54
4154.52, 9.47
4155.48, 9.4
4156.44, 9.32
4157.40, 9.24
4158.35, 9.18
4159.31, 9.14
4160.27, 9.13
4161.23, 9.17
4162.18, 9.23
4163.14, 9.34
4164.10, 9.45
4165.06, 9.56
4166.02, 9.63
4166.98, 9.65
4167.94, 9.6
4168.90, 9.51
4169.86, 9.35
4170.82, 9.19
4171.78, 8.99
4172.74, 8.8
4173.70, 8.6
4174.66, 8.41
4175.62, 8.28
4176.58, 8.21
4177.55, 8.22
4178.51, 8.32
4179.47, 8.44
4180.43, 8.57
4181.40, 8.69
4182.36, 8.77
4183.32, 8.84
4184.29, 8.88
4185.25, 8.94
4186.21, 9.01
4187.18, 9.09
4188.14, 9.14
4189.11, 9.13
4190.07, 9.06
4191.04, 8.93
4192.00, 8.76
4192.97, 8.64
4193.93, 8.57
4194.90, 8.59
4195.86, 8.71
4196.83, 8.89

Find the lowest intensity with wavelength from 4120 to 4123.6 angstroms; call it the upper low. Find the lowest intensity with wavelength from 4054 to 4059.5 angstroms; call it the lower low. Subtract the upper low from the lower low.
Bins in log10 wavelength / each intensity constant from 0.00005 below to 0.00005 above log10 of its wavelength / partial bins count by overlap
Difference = 0.54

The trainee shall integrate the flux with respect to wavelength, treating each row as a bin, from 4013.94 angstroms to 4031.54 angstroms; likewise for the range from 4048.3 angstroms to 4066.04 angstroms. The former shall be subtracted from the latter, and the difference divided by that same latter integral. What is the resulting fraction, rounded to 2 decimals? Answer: -0.11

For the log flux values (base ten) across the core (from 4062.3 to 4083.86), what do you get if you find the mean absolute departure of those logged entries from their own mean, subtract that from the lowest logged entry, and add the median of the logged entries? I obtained 1.92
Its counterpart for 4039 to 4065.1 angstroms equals 1.88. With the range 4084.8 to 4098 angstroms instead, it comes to 1.66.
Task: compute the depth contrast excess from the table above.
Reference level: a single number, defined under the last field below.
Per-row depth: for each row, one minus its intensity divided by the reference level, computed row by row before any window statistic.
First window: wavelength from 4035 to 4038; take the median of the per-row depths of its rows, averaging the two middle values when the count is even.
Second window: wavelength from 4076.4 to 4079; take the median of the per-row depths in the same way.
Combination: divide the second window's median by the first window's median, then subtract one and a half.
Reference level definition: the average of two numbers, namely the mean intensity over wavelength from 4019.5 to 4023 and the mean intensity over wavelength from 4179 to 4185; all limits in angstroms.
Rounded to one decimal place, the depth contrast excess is -1.2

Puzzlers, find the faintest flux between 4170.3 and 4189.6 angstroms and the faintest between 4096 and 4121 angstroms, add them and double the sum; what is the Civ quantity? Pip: 29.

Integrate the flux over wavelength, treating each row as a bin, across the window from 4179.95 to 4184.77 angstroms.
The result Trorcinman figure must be 42.1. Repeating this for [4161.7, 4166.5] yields 45.3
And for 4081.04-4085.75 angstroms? 44.8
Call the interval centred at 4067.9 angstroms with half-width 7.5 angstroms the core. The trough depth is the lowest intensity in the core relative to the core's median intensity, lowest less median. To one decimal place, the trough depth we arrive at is -0.8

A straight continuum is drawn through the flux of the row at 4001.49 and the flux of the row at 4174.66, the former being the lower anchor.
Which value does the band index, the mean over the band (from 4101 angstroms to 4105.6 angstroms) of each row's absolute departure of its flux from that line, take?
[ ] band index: 1.26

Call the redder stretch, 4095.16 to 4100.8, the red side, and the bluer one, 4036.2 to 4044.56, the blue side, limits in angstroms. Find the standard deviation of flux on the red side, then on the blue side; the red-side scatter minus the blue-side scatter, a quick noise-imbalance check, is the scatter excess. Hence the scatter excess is -0.16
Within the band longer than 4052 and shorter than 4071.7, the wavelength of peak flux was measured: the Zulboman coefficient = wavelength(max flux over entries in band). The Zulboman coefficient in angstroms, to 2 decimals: 4069.32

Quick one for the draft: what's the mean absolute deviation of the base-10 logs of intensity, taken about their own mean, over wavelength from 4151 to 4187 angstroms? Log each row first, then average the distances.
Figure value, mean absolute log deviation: 0.018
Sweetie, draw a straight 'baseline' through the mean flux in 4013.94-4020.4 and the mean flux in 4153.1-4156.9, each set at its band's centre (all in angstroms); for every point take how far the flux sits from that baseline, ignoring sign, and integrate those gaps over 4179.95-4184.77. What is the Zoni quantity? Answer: 2.1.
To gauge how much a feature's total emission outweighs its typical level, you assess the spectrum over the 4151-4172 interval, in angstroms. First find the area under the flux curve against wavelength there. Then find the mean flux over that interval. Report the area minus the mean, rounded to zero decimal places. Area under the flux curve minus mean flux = 188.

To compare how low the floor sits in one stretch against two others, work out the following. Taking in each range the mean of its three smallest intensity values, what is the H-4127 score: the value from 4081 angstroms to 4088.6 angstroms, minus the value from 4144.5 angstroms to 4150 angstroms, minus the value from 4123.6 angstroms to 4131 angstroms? -8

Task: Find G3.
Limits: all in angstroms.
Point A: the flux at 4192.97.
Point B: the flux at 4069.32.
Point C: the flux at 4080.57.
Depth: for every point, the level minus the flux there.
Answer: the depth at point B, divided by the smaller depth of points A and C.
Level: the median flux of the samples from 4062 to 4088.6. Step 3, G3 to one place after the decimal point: 2.7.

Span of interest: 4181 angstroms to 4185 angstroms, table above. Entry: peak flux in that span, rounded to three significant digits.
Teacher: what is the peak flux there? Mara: 8.88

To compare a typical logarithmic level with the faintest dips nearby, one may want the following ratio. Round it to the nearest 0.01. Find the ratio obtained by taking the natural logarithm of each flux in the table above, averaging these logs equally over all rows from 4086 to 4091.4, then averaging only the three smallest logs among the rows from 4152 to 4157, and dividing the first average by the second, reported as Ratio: 0.98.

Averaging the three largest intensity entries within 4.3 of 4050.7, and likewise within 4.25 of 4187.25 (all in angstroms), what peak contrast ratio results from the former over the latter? 1.03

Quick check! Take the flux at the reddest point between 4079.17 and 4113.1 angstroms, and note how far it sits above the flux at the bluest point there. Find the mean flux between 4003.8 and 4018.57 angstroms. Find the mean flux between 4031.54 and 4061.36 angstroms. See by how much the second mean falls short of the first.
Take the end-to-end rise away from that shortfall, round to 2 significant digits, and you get 2.4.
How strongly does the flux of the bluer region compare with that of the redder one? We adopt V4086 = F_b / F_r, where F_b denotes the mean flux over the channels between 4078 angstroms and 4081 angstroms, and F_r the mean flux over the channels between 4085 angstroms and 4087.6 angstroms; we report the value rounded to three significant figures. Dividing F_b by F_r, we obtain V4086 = 1.04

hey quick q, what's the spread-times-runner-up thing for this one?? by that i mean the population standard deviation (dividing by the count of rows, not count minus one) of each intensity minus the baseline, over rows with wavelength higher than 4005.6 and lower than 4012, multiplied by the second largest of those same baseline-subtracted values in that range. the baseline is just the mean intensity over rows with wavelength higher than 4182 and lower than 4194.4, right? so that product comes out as 0.24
